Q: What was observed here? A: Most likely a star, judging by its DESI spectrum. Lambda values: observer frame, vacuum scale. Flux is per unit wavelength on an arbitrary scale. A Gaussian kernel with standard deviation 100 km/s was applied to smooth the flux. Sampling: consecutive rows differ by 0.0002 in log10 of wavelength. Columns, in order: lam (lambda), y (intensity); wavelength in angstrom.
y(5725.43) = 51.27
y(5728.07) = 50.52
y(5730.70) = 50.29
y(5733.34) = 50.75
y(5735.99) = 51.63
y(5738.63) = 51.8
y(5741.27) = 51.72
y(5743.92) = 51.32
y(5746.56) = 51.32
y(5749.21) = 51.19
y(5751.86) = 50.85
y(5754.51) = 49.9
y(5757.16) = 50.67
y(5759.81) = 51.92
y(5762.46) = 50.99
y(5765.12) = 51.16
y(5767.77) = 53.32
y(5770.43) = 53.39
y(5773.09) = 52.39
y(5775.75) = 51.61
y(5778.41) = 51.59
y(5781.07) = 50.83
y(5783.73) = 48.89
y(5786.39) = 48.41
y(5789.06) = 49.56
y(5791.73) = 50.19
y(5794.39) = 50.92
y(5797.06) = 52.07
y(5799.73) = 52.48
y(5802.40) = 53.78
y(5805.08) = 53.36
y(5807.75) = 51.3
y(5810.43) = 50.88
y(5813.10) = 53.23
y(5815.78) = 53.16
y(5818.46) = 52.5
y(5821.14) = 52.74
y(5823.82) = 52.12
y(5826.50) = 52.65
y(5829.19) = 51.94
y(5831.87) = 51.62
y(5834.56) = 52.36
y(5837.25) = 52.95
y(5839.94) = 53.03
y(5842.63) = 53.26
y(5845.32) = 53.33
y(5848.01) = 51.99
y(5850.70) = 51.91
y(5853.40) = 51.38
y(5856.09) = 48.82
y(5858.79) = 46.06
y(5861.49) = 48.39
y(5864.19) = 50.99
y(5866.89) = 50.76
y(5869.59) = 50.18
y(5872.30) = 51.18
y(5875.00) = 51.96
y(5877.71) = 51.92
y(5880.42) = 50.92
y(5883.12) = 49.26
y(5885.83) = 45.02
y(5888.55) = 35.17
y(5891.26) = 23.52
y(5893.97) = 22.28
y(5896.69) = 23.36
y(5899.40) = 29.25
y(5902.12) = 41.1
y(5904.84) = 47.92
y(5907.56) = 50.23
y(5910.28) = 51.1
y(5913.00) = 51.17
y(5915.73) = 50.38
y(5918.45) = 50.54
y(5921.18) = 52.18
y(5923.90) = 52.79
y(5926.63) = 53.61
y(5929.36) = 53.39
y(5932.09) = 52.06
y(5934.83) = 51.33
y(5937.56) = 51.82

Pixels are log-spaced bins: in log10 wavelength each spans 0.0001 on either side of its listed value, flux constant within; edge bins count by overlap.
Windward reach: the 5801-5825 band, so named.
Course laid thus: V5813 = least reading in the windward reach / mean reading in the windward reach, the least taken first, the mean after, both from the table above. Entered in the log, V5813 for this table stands 0.968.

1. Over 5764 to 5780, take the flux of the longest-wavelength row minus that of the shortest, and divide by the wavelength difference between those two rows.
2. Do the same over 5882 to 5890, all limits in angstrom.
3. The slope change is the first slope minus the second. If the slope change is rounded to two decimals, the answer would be 2.63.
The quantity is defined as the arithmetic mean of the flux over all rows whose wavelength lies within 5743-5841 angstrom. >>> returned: 51.7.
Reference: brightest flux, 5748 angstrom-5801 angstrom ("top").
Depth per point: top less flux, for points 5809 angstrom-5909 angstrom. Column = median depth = 2.21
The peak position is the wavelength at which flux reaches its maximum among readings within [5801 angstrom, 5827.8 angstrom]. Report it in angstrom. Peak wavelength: 5802.40 angstrom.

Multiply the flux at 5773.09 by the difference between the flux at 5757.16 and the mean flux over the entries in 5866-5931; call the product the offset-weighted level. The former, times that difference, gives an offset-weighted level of 277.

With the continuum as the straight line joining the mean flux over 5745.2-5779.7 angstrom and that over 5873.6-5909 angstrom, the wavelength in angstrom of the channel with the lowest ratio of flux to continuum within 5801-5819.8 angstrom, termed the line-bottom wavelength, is 5810.43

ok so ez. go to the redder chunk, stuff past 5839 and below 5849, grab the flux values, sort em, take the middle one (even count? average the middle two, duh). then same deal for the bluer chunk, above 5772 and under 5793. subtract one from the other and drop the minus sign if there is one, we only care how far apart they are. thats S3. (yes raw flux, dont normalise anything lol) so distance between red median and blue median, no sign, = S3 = 2.6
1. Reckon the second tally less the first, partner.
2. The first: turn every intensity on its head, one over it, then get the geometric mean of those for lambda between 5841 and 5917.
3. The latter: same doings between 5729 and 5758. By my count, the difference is -0.0029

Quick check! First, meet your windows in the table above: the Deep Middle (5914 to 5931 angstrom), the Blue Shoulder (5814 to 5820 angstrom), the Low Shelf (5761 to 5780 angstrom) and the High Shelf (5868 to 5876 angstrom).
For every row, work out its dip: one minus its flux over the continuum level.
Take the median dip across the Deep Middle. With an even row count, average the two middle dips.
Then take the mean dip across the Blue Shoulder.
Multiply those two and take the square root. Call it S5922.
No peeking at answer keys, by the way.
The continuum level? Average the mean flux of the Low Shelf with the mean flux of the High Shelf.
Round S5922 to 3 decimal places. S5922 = 0.021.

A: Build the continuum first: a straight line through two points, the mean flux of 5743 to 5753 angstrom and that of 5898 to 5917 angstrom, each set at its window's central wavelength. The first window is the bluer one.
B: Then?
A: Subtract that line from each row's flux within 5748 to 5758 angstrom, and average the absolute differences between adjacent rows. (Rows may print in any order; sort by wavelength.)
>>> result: 0.66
